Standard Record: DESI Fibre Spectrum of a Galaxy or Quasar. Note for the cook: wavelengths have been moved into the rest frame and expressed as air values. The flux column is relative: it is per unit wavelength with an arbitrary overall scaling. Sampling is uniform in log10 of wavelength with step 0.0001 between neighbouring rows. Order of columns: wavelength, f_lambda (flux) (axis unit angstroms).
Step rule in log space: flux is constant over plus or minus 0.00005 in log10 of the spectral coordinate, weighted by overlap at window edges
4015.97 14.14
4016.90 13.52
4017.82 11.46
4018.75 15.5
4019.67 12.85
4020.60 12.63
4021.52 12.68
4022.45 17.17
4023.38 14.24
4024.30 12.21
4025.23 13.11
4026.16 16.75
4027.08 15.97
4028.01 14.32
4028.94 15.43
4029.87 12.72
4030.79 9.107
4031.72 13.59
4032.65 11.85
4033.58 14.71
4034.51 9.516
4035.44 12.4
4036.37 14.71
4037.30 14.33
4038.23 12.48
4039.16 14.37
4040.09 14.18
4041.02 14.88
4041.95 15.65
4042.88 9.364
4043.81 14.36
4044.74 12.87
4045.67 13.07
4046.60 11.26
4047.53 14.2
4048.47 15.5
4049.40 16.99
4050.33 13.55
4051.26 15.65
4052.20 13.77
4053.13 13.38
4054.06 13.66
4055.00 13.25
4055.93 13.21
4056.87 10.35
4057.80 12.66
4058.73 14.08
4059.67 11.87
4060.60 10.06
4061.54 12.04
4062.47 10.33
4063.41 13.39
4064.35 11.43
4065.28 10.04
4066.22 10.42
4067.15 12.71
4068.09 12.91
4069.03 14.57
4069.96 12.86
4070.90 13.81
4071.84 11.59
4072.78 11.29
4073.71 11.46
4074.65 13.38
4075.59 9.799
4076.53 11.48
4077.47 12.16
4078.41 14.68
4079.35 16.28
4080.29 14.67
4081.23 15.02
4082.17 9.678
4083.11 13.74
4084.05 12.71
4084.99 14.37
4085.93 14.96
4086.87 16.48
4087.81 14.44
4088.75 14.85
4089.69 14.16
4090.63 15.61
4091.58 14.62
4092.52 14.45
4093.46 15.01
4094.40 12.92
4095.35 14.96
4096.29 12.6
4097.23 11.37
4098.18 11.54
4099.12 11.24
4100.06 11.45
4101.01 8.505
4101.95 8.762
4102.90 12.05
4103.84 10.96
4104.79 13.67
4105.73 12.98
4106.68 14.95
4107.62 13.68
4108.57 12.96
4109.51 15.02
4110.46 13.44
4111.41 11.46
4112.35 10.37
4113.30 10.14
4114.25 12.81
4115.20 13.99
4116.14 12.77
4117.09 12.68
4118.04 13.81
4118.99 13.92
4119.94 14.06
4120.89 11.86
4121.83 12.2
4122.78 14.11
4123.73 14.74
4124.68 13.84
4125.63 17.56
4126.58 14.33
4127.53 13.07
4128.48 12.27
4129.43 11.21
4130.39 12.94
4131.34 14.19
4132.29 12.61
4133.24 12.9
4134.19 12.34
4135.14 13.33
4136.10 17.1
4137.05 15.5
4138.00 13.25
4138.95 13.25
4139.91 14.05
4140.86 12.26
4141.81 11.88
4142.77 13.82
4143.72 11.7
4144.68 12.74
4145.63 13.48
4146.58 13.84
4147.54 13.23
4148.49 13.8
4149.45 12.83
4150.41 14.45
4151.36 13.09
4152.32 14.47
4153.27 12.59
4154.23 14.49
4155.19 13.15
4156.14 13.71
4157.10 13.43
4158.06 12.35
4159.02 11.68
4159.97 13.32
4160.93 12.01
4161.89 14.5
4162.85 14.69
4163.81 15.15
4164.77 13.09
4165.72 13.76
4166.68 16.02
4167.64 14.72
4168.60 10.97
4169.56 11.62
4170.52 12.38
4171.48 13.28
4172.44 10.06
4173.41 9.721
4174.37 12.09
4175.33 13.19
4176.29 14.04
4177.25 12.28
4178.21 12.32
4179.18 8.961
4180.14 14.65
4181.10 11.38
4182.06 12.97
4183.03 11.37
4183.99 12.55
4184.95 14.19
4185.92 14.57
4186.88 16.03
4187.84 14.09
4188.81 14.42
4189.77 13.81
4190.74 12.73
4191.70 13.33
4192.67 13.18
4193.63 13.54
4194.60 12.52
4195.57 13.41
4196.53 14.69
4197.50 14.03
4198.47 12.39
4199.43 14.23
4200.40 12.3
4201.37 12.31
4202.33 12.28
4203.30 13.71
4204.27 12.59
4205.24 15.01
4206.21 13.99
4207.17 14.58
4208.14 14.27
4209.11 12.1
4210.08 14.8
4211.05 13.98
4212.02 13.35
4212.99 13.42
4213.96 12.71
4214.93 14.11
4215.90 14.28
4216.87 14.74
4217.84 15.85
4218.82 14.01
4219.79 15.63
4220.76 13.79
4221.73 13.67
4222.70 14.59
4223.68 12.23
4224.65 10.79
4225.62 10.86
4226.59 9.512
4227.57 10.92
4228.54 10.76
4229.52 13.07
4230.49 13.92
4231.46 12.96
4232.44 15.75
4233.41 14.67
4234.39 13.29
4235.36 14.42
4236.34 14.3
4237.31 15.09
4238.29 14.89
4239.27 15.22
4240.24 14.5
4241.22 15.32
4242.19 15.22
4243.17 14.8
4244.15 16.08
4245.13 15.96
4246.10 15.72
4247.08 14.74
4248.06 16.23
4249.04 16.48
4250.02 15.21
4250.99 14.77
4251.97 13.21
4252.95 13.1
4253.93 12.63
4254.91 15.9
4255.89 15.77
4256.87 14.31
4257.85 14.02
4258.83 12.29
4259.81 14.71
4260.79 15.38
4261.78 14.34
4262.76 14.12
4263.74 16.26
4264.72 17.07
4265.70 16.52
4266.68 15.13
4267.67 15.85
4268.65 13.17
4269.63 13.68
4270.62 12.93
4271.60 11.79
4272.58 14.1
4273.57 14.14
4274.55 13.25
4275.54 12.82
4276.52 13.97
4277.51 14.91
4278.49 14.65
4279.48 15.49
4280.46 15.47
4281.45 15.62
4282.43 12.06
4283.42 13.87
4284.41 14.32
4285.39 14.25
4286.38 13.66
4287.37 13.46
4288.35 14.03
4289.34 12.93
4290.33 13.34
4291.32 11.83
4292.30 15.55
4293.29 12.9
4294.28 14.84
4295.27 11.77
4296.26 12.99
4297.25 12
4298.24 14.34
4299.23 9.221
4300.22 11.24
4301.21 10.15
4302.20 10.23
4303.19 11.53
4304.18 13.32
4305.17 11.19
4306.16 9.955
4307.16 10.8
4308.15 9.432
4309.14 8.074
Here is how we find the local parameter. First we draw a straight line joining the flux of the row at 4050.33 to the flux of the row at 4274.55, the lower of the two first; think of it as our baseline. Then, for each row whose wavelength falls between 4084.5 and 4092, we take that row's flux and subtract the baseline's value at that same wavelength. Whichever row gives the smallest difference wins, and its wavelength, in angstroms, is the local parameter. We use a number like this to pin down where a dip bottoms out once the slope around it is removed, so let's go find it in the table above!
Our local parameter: 4089.69 angstroms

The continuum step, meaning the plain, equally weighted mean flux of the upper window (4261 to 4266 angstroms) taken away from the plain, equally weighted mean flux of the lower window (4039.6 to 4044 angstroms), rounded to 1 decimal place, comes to -2.0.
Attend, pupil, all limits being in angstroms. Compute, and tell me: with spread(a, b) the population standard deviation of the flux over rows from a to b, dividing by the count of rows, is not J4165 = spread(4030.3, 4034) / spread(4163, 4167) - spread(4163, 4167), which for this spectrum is 0.7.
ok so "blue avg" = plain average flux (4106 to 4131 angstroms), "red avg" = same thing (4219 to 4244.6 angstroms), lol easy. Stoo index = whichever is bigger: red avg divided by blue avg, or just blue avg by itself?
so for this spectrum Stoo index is 13.24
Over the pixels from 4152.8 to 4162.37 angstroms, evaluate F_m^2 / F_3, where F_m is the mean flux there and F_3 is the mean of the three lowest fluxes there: 14.3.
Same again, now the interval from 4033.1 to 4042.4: 16.4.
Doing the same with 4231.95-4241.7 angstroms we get 15.5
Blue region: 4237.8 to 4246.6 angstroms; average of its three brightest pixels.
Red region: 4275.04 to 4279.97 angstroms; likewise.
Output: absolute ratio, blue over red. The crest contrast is 1.06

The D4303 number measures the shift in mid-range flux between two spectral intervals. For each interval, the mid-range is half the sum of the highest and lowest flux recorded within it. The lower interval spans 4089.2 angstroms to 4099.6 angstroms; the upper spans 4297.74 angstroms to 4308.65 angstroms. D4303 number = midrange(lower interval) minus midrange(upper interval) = 1.6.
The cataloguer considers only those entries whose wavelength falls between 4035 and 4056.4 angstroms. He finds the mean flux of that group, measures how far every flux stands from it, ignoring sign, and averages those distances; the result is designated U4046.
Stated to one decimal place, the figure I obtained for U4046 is 1.1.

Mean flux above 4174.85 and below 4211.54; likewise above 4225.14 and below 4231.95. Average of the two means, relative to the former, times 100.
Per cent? 94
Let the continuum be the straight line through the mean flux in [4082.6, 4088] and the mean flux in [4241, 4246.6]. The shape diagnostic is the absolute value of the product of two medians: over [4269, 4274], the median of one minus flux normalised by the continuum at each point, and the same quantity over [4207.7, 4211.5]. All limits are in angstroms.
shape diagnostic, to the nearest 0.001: 0.010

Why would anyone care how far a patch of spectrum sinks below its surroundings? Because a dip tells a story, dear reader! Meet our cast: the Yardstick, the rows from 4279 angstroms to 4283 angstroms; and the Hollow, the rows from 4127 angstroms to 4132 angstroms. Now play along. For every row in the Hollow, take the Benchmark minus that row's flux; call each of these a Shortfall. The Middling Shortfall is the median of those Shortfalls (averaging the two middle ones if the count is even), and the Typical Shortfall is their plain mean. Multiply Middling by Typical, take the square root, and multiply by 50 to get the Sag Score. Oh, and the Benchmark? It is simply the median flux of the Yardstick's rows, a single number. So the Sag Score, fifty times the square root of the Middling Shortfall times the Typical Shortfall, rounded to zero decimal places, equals 132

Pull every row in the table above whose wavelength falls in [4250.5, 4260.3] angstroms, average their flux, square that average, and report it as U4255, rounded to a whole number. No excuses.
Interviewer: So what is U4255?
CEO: 198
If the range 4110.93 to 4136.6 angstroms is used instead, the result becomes 174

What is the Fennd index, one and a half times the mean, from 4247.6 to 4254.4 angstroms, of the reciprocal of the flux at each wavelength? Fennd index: 0.104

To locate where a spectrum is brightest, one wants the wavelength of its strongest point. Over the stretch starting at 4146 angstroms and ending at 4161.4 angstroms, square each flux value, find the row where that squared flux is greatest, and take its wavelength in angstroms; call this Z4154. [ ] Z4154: 4154.23 angstroms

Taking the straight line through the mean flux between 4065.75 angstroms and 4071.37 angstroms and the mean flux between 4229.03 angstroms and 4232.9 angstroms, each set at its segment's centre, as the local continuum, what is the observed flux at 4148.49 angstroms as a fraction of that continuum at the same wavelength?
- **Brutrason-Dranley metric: 1.03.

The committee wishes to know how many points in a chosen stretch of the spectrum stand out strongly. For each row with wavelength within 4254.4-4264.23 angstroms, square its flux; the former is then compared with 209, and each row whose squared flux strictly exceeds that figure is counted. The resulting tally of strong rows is 5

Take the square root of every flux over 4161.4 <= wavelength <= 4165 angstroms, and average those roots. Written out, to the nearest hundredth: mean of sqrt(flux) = 3.79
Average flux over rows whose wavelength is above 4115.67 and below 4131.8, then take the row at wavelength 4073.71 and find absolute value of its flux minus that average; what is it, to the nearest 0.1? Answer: 2.0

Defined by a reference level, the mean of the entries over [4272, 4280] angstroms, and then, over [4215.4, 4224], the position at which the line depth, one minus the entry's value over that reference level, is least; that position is 4217.84 angstroms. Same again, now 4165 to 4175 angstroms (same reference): 4166.68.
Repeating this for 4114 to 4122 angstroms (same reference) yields 4119.94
